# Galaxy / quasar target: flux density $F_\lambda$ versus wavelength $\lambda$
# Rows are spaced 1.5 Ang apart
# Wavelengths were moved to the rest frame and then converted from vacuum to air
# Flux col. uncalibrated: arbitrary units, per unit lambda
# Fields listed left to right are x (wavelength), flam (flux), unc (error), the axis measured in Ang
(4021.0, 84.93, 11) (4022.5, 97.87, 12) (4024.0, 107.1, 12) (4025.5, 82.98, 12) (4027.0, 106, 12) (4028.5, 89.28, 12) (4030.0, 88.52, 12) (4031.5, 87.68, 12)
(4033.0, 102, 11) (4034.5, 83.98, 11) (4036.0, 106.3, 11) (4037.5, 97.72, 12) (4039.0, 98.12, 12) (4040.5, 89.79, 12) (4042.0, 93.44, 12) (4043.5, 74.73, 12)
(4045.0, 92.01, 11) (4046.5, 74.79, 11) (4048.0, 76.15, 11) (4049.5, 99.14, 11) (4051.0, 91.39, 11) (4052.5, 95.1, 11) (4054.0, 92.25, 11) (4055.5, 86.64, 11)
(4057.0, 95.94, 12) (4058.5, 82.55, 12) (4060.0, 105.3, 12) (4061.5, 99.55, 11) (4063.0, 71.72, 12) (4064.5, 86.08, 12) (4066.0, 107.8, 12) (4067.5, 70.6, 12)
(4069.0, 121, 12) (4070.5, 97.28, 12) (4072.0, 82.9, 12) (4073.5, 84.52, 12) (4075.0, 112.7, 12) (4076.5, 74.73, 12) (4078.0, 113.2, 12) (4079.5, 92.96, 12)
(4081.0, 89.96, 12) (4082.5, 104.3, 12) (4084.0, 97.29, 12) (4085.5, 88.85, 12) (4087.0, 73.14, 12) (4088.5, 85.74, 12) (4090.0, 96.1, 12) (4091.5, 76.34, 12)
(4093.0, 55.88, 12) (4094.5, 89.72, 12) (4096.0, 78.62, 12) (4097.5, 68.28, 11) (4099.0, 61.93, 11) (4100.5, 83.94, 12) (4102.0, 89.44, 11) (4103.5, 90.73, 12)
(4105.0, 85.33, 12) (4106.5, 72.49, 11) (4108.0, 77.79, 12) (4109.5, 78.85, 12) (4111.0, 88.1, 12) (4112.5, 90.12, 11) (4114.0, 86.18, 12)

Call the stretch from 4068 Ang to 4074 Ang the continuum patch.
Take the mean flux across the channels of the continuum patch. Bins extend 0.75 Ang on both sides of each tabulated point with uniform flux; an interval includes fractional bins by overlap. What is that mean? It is 96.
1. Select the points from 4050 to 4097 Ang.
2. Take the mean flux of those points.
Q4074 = 90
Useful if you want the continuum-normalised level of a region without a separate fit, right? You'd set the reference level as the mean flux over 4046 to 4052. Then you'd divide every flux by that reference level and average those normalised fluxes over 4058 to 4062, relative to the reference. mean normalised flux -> 1.12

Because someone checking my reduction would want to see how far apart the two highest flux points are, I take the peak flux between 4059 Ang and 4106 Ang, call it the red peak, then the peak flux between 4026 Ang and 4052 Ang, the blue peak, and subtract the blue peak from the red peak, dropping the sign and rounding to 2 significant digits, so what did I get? 15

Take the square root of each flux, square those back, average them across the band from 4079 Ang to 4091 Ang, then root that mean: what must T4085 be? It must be 9.5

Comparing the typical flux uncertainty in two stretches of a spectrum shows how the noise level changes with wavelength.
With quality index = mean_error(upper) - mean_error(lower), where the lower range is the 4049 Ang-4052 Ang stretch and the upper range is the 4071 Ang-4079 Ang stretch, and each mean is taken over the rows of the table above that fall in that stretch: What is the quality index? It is 1.0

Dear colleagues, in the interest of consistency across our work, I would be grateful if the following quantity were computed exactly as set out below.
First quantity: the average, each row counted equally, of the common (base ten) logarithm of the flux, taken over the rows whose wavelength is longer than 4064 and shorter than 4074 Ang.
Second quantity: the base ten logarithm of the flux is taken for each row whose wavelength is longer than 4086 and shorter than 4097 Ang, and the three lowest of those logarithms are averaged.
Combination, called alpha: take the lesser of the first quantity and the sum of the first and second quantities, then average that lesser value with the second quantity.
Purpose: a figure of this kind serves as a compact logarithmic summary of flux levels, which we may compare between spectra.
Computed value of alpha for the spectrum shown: 1.90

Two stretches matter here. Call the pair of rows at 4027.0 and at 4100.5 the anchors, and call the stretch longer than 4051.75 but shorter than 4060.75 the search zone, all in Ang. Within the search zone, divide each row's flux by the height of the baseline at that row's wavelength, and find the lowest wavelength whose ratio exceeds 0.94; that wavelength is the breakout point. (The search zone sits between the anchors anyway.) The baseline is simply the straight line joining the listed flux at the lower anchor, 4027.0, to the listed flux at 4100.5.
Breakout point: 4052.5 Ang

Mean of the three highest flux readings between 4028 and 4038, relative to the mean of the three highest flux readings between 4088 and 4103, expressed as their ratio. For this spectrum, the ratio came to 1.11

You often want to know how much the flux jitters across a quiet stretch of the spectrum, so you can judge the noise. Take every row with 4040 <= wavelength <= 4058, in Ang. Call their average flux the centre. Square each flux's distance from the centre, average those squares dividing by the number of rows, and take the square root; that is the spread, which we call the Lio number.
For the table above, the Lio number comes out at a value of 8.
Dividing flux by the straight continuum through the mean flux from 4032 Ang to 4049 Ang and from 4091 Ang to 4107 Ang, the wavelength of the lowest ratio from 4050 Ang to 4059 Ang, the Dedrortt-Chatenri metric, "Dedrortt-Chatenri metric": 4058.5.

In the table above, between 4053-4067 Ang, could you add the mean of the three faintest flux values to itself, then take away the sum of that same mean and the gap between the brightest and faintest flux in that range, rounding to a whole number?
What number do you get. 44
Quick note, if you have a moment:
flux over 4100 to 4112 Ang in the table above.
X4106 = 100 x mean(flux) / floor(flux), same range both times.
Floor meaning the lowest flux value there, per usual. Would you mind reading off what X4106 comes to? 115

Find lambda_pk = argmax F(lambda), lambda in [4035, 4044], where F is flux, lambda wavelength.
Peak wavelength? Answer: 4036.0 Ang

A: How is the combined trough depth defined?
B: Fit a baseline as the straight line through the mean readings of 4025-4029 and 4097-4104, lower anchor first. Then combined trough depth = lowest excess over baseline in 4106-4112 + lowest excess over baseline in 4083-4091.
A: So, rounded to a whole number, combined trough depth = -14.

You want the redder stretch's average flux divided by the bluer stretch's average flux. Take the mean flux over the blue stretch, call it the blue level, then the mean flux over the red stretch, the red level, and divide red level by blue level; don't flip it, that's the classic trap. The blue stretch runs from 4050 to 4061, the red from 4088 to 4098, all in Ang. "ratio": 0.85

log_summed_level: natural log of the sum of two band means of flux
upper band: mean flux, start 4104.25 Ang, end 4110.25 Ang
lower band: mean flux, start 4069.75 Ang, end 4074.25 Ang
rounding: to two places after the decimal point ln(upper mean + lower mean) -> 5.12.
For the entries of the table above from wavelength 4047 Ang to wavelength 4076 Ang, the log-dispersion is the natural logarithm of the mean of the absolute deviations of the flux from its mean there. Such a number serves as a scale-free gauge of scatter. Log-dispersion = 2.36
